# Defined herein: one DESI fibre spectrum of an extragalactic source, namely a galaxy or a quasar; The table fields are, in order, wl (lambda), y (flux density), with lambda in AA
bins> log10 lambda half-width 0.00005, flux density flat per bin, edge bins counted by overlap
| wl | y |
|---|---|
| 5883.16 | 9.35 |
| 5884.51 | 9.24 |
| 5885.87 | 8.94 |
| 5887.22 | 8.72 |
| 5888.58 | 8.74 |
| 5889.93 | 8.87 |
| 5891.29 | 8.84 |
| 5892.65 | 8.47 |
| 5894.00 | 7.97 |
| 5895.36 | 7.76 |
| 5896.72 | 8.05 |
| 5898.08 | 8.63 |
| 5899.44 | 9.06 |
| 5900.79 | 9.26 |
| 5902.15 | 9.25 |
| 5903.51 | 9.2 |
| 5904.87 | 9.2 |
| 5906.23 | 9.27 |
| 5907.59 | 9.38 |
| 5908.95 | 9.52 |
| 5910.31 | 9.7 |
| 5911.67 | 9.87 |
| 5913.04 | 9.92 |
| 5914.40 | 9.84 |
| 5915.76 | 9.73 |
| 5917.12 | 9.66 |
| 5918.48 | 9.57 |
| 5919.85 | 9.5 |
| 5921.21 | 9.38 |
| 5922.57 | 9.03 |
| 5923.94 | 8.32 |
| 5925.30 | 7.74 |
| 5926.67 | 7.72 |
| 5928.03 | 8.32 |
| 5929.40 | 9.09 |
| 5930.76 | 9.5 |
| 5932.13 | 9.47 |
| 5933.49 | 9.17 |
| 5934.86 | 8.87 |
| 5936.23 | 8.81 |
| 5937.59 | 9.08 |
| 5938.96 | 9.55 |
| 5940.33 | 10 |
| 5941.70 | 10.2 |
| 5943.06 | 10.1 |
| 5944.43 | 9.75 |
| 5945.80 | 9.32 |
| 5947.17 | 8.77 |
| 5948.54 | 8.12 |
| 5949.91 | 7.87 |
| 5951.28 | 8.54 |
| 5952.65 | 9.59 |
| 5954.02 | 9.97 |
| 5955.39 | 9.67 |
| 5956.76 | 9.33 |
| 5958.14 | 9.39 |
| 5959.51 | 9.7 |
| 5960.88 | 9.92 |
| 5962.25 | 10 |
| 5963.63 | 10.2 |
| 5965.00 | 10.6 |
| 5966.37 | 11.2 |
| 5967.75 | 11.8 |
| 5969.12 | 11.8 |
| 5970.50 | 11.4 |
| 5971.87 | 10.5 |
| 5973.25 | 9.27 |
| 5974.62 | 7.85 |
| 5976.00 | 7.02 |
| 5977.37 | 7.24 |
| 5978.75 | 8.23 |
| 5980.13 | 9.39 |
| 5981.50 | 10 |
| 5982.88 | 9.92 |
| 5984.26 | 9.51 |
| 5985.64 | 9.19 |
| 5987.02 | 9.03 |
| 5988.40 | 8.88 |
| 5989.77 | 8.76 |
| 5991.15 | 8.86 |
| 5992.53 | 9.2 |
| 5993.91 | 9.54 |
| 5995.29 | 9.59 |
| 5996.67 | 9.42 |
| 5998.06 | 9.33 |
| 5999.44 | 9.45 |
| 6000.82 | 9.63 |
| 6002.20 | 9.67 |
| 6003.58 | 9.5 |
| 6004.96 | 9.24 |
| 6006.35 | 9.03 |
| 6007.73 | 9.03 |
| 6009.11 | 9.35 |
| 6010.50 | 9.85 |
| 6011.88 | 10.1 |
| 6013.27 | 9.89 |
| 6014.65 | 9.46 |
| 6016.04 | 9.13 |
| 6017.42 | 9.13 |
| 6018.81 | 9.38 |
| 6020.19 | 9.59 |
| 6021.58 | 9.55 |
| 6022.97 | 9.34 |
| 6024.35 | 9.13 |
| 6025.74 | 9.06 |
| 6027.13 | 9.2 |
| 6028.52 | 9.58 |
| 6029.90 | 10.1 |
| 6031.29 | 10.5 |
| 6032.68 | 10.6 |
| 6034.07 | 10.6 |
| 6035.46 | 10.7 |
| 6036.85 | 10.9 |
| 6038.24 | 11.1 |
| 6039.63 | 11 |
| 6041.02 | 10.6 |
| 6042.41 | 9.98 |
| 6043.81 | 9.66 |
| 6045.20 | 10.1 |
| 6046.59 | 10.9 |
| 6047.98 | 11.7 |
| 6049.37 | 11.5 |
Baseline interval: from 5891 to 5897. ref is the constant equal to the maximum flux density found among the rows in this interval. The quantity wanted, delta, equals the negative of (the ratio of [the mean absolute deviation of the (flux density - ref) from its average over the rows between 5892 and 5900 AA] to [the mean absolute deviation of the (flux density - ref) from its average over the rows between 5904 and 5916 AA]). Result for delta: -1.7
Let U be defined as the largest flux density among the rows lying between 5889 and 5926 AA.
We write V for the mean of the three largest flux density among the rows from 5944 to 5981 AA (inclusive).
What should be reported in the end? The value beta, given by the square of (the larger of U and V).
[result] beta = 136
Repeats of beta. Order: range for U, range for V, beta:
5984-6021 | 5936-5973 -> 136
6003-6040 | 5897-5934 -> 123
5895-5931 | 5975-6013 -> 100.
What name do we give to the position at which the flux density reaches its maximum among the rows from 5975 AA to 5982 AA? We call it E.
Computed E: 5981.50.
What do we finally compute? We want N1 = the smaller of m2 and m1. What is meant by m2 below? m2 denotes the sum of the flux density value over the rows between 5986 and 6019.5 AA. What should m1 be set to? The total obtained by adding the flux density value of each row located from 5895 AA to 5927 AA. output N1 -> 219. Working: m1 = 219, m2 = 224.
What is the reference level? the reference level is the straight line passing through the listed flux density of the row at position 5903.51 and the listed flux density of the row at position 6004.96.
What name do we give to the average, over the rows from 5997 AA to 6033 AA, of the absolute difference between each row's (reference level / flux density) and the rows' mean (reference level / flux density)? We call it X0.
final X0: 0.0321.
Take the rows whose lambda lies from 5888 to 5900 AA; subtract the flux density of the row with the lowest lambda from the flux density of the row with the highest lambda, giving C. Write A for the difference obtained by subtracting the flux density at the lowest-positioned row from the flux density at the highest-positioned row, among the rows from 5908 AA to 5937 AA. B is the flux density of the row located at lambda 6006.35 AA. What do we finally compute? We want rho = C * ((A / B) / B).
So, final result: -0.003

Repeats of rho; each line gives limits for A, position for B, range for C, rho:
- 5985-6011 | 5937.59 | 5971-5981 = -0.009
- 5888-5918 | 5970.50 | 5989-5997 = 0.005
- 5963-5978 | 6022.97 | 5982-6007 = 0.030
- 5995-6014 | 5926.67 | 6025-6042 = 0.008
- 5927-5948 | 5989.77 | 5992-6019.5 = 0.001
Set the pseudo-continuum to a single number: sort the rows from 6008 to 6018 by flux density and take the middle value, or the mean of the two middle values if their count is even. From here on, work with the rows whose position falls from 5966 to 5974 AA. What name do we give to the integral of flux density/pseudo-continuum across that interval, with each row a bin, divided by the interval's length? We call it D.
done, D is 1.16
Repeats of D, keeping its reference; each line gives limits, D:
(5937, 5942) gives 1.02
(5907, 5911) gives 1.01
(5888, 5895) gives 0.90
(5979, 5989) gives 0.99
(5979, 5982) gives 1.00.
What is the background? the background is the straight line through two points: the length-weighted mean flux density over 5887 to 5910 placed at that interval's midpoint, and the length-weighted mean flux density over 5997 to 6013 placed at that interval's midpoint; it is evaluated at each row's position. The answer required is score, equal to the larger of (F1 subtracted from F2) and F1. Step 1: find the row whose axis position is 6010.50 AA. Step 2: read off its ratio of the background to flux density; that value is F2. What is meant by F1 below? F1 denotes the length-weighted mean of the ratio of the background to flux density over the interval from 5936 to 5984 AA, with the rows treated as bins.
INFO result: 0.98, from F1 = 0.98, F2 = 0.97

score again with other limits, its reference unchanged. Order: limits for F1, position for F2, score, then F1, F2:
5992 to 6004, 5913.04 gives 0.99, 0.99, 0.90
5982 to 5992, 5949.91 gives 1.02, 1.02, 1.16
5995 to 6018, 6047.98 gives 1.00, 1.00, 0.83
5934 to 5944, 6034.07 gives 0.96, 0.96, 0.91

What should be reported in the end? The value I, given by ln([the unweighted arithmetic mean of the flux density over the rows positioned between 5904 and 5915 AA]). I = 2.26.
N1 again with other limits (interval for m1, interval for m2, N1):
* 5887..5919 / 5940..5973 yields 218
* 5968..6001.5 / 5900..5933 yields 221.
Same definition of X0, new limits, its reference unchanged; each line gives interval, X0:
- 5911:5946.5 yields 0.0588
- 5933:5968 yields 0.0655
